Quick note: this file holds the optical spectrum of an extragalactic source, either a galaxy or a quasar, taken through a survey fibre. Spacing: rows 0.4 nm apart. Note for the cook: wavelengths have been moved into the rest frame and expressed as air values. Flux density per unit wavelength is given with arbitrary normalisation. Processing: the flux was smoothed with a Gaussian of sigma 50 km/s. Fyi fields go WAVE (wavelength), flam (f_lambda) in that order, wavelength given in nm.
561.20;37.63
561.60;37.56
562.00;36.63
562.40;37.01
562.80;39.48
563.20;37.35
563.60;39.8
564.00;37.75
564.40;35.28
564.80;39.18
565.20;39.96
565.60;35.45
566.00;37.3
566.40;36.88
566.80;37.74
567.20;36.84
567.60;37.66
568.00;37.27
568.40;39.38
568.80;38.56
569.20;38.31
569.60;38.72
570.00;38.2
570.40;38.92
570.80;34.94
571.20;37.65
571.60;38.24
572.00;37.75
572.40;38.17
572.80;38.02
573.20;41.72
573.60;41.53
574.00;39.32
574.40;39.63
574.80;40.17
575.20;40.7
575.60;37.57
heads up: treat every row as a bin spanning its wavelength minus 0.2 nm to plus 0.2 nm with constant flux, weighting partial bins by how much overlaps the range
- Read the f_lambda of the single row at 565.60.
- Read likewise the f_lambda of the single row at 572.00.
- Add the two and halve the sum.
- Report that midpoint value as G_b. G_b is 36.6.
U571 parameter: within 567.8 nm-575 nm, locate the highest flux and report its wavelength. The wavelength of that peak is 573.20 nm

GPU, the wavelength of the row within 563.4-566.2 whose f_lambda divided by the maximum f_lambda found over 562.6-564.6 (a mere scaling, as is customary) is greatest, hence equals 565.20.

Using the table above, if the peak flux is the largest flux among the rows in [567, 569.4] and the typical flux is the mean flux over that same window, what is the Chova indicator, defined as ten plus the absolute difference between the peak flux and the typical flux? 11.4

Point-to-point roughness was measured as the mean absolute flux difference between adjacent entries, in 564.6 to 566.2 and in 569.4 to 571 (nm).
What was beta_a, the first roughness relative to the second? 1.4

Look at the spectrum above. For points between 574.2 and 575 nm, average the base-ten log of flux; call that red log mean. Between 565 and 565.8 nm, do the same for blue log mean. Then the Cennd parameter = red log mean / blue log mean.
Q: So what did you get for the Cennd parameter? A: 1.02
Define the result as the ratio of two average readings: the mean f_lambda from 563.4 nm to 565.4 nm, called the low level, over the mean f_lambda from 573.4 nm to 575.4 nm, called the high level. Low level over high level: 0.95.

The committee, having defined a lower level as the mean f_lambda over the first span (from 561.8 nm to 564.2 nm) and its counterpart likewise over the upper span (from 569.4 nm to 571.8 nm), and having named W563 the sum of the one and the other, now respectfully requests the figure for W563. 75.8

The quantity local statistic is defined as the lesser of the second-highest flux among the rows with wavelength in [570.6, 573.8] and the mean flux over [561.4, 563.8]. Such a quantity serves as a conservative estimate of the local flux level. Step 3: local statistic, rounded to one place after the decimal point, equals 38.0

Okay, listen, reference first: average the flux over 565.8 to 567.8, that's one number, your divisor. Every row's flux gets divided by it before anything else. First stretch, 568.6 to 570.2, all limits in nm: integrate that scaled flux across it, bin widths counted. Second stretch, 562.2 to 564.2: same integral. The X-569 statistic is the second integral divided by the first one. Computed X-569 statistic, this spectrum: 1.24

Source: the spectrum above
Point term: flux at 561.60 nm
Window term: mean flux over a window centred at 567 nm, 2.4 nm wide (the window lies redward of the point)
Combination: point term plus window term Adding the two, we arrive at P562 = 74.8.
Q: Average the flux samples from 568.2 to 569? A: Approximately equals 39.0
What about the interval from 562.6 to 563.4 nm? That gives 38.4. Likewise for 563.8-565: 37.4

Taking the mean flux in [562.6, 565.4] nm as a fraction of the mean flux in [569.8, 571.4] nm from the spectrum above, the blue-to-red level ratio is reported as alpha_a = 1.03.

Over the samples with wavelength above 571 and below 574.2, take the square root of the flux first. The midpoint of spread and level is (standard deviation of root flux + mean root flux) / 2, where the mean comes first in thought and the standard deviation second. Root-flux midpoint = 3.19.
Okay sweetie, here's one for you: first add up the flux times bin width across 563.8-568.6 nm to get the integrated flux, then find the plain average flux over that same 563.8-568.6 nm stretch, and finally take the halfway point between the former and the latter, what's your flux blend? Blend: 109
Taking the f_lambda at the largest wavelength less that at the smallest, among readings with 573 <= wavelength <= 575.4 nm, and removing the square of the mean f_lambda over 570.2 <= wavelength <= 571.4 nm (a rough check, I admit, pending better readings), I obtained -1383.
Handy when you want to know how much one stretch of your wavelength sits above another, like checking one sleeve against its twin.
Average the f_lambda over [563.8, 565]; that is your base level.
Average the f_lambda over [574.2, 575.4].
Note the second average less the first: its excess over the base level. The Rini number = 2.8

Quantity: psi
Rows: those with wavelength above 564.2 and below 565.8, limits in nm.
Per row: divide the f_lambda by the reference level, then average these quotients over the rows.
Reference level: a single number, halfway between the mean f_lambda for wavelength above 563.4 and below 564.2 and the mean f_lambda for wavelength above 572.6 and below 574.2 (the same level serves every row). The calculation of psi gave 0.95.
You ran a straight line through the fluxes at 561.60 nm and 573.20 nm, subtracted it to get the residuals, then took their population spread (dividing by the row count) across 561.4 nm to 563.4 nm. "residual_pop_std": 0.9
